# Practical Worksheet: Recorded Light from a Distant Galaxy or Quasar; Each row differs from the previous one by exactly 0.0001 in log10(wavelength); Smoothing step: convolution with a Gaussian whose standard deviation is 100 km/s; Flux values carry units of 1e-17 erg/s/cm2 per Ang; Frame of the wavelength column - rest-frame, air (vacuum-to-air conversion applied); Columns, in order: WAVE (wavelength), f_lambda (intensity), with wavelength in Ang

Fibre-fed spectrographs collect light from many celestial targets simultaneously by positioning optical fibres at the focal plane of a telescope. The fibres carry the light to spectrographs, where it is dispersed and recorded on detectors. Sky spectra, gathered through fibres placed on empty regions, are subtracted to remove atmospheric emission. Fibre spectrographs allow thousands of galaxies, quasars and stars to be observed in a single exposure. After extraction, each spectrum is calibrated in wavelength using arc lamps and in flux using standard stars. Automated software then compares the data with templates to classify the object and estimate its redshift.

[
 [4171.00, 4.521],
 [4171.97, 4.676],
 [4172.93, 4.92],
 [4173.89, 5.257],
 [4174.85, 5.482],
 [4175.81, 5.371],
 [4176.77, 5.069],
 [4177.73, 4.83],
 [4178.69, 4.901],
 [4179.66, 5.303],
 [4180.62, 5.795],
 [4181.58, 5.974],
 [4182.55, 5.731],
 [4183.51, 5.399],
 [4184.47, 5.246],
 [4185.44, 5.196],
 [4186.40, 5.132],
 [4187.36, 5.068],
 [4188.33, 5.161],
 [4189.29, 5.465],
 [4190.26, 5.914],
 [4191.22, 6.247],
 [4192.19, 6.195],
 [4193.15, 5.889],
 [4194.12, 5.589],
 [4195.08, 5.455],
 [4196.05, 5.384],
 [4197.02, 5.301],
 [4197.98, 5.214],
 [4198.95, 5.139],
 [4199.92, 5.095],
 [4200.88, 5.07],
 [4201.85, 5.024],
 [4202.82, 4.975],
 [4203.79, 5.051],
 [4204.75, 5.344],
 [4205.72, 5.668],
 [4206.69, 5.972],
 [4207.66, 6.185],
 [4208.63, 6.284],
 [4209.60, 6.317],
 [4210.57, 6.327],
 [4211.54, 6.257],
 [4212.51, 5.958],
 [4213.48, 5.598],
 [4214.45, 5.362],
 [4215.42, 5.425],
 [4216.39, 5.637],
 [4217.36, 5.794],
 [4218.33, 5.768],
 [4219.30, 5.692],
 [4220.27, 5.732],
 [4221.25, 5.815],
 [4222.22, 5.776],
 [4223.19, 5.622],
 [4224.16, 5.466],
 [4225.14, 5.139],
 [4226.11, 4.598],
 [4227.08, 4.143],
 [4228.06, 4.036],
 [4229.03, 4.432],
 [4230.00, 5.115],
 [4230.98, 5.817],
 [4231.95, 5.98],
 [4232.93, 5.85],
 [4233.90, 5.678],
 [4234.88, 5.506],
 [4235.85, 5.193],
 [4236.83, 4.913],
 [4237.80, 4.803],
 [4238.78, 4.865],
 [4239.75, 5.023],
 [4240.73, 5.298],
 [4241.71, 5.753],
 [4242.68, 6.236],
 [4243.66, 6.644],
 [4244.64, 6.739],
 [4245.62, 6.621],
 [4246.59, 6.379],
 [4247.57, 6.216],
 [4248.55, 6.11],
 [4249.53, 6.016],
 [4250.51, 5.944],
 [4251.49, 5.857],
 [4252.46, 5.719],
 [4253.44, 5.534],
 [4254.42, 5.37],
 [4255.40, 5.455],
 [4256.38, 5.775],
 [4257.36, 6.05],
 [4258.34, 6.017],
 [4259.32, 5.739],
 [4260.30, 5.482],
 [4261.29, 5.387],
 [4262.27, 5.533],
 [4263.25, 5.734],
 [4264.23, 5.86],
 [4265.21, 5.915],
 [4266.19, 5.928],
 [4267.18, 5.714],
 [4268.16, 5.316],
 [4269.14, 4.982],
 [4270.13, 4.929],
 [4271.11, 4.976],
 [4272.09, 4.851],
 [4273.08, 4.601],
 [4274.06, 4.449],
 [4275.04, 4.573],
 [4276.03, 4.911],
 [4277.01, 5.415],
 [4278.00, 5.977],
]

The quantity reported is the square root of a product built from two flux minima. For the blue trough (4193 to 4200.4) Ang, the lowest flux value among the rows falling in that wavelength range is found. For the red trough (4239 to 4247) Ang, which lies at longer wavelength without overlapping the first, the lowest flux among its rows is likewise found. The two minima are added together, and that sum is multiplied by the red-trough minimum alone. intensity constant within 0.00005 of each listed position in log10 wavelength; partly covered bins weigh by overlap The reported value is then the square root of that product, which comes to 7.1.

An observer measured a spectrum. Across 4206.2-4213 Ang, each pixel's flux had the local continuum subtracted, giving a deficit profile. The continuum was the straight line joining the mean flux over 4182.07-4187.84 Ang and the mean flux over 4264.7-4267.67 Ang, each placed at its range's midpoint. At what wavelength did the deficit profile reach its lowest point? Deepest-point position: 4212.51 Ang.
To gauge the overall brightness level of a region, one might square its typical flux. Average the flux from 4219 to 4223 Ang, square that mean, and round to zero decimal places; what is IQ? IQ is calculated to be 33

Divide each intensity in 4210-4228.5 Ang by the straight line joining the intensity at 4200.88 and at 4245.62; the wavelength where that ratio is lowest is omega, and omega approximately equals 4228.06 Ang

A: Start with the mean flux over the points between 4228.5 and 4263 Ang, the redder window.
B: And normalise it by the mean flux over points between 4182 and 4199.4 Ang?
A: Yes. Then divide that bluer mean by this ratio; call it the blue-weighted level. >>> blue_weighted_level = 5.29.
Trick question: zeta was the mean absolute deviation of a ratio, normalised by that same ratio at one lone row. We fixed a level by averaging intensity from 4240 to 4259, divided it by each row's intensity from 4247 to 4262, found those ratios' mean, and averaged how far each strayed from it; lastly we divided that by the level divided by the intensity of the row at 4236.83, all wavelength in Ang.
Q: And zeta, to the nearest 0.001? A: 0.035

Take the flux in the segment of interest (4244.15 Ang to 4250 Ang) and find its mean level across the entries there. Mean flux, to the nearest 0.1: 6.3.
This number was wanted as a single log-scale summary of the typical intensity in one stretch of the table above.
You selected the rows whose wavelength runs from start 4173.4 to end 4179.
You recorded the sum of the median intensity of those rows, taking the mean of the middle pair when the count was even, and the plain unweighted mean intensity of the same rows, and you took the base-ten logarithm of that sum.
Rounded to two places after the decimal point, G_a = 1.01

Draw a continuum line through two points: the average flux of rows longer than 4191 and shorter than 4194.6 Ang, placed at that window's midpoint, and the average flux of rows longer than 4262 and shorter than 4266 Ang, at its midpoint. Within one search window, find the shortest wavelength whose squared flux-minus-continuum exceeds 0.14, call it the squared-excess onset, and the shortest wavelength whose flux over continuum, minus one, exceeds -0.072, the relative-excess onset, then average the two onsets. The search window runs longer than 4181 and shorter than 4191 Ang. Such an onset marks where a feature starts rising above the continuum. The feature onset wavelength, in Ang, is 4182.5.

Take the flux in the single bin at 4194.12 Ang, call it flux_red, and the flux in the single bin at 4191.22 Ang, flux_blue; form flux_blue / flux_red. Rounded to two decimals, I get 1.12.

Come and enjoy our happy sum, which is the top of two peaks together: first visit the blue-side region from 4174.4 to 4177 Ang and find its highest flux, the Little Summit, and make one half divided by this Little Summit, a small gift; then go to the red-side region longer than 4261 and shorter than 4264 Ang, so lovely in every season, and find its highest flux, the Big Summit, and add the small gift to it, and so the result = 5.83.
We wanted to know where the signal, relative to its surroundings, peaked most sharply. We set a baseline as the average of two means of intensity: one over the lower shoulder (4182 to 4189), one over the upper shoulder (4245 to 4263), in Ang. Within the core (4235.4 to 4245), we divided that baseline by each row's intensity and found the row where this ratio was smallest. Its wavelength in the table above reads 4244.64 Ang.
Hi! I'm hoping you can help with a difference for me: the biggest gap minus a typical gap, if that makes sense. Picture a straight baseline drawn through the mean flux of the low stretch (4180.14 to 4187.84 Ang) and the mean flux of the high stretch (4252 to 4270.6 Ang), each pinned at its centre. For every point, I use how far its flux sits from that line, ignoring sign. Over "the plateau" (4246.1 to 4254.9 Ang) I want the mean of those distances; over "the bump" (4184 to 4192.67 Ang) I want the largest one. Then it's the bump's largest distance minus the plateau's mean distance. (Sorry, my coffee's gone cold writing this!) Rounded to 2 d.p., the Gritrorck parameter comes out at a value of 0.40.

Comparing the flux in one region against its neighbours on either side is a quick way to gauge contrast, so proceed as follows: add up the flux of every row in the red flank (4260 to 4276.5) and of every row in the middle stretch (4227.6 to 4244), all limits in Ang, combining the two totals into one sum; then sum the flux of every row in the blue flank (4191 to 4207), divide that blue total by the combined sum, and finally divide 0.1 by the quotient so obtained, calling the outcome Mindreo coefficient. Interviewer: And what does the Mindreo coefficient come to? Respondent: 0.195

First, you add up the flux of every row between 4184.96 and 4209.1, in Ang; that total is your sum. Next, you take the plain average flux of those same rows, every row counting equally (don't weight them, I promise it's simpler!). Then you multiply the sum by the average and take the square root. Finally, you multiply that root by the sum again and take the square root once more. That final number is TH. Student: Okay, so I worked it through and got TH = 61.3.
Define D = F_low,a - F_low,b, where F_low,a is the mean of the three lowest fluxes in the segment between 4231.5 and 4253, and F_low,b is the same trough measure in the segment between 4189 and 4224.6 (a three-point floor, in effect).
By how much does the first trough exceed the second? -0.2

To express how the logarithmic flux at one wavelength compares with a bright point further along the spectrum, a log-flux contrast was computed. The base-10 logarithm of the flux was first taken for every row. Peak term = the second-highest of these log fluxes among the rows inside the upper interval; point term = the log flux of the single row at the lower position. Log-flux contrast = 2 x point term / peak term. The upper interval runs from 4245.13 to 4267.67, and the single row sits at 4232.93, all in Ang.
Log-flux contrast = 1.91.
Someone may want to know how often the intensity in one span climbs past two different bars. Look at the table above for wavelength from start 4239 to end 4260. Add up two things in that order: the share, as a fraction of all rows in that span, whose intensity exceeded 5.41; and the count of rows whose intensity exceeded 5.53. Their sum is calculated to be 18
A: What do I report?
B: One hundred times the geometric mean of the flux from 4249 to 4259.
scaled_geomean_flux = 577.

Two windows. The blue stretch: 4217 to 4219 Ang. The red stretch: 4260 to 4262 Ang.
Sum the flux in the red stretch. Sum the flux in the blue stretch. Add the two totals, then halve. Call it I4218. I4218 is 11.2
